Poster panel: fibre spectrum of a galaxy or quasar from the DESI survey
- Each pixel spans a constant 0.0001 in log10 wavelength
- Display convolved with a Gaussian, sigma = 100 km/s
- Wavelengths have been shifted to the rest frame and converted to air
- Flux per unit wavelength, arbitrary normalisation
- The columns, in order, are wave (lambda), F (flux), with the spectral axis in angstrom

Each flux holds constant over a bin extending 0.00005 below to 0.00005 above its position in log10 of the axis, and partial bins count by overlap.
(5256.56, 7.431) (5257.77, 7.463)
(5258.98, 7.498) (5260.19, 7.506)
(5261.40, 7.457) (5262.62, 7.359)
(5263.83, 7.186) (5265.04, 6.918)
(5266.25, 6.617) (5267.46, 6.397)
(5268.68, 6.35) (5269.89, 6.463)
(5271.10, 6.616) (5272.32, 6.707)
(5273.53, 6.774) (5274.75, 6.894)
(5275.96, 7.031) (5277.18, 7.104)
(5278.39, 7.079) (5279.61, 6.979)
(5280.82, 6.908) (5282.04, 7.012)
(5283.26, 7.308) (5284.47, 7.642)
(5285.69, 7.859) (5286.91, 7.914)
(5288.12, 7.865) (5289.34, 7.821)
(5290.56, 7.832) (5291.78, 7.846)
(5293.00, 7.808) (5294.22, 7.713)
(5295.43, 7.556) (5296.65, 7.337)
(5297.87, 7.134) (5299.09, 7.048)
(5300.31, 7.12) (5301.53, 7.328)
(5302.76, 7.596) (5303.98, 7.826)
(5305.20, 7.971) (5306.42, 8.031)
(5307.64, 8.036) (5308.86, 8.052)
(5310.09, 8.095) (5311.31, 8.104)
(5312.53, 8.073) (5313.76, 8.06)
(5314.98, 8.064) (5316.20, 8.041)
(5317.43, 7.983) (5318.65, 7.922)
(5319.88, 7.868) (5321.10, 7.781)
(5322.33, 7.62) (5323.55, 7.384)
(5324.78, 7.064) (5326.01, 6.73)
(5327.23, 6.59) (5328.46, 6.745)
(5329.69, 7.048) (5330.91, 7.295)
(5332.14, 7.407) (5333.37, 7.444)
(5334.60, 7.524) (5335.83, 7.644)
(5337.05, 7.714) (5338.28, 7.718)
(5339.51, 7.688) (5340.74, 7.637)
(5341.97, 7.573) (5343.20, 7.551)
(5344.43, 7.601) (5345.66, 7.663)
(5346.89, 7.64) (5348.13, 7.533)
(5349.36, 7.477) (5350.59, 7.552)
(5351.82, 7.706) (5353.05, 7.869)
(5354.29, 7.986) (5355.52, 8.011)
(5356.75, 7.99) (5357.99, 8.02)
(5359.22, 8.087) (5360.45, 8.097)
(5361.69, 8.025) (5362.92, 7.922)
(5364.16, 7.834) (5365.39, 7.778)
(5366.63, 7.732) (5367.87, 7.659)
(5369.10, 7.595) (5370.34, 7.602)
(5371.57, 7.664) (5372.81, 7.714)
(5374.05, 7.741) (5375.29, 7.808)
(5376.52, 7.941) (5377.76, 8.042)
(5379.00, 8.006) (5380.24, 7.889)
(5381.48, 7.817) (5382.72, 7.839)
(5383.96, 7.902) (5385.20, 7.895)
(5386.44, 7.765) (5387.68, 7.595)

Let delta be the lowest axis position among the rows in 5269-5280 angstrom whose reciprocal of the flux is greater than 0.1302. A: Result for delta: 5269.89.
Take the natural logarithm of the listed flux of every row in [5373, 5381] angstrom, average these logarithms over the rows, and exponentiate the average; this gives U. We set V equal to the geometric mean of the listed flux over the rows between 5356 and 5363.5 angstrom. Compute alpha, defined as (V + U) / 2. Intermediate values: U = 7.90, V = 8.0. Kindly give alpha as 8.0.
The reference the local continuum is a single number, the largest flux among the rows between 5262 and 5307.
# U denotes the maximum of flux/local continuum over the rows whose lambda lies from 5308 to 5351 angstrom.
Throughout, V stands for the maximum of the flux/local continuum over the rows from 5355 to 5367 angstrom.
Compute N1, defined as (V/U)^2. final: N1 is 0.998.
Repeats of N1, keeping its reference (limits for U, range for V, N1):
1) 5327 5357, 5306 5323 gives 1.023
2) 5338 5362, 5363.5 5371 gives 0.936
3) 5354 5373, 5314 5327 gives 0.992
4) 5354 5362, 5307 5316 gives 1.002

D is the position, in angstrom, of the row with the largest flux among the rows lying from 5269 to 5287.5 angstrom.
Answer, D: 5286.91 angstrom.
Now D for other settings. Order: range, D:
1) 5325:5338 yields 5337.05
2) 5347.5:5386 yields 5360.45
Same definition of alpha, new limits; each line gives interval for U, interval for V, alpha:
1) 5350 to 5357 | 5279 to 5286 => 7.6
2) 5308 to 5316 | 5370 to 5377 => 7.9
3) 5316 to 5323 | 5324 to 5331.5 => 7.4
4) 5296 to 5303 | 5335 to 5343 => 7.5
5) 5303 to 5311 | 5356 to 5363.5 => 8.0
